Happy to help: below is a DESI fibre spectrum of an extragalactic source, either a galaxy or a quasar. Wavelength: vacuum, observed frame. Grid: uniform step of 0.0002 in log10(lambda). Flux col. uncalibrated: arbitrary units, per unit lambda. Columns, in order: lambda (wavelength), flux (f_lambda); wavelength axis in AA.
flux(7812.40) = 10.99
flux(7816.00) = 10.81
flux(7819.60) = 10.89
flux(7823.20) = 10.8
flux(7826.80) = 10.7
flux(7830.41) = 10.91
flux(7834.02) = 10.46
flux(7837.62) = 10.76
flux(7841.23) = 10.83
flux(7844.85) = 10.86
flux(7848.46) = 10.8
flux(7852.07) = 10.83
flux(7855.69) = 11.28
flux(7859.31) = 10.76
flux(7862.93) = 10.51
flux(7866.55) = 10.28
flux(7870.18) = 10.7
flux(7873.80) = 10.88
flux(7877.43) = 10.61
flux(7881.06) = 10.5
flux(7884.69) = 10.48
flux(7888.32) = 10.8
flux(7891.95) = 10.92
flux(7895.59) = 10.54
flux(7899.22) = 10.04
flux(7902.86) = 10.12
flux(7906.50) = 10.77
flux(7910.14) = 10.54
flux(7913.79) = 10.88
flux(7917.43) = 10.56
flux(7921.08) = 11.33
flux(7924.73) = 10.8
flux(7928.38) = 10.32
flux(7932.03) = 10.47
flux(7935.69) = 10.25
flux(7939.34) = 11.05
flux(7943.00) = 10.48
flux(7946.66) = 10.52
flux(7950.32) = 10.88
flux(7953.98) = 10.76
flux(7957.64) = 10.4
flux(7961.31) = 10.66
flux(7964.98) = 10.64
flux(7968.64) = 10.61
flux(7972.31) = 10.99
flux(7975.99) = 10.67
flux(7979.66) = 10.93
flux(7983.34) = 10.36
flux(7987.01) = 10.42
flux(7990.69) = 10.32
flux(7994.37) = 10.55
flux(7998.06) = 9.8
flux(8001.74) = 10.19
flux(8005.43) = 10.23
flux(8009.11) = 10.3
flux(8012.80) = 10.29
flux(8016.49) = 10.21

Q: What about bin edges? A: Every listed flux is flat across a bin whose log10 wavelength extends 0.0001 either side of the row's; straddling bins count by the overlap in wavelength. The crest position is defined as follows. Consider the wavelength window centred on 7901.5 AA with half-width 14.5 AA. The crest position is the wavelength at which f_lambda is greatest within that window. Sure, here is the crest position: 7891.95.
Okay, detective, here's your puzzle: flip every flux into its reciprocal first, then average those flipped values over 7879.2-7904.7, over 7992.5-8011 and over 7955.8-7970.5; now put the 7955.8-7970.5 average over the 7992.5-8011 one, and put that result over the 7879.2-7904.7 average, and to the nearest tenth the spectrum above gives 10.1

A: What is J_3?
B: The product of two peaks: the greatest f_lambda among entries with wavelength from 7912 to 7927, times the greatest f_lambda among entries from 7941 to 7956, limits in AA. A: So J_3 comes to 123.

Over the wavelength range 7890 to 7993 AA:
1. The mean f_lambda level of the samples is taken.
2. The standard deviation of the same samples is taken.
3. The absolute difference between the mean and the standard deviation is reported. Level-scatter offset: 10.3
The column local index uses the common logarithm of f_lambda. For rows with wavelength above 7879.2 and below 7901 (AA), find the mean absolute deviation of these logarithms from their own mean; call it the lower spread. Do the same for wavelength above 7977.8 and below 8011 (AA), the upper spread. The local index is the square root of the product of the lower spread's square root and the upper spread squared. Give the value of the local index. 0.0025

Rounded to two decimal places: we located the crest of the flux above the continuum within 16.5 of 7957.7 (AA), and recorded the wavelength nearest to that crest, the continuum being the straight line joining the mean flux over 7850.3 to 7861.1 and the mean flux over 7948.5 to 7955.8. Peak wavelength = 7972.31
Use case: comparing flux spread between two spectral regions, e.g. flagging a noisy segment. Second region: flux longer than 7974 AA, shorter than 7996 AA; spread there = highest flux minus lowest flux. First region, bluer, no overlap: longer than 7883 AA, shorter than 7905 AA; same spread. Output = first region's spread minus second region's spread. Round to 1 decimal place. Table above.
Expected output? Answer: 0.3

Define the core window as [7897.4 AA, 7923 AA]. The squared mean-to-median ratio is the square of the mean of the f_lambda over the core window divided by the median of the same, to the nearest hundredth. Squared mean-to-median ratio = 1.01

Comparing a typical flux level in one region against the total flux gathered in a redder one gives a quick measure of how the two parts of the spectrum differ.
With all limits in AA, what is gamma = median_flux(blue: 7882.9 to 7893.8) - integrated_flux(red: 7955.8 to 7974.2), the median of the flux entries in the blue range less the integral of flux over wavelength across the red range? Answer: -185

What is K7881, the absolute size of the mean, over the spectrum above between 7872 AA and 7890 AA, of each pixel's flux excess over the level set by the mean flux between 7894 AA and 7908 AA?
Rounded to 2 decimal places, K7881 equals 0.29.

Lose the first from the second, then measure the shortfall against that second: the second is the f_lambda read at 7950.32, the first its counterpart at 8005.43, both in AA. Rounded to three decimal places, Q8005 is 0.060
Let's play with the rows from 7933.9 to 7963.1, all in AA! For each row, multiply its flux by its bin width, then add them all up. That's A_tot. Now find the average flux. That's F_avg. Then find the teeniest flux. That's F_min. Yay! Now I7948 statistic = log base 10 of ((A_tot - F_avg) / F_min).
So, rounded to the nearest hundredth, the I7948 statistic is 1.47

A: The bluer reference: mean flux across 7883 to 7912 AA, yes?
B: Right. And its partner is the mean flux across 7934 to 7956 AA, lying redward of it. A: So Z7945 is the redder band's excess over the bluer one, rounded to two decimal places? 0.13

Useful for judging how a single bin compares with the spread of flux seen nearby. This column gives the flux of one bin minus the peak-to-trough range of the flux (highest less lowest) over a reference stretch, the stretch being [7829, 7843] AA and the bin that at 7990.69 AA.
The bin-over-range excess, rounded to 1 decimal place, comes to 9.9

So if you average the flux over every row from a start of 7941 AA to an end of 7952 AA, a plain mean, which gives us 10.6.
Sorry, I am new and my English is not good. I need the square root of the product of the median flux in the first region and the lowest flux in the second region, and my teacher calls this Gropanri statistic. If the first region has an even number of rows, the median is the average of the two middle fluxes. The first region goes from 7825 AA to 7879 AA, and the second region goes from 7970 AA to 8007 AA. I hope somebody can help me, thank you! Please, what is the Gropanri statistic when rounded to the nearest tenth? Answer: 10.3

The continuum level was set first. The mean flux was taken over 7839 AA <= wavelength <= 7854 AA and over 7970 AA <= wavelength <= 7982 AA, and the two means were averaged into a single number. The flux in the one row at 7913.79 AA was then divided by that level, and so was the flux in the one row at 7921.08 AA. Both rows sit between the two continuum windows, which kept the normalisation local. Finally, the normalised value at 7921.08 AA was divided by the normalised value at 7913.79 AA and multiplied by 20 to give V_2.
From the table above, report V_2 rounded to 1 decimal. 20.8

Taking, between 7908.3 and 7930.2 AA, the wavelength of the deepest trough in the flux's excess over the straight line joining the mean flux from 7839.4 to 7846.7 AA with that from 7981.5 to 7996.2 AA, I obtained 7928.38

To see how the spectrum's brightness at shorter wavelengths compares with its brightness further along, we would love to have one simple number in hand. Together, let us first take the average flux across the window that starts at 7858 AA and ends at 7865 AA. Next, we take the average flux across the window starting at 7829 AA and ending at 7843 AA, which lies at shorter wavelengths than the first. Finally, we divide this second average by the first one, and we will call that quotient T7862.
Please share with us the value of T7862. 1.01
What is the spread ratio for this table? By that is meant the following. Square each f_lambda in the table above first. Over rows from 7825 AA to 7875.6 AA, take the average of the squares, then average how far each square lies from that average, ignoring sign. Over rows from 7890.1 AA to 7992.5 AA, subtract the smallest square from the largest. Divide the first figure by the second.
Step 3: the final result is 0.12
